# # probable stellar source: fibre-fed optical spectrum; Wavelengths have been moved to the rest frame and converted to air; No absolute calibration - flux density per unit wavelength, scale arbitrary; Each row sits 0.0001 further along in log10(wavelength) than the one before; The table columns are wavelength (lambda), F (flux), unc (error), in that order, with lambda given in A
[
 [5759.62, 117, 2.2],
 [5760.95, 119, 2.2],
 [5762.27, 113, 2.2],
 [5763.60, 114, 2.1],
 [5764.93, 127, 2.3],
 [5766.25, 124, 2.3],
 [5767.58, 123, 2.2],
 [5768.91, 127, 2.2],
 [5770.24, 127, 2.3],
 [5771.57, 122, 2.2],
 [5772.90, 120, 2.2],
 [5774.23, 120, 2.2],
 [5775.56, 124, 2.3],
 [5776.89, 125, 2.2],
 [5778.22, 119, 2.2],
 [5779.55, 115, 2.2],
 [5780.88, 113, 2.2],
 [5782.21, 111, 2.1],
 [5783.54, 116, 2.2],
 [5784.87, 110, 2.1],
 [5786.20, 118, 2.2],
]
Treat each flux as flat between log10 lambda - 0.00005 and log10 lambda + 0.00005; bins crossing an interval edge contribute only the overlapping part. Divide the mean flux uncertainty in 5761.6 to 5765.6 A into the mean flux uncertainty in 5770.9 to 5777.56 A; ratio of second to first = 1.01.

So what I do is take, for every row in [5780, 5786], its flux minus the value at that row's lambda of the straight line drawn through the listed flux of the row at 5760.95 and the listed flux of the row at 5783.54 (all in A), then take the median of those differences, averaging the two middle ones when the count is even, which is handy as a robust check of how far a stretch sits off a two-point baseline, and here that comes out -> -4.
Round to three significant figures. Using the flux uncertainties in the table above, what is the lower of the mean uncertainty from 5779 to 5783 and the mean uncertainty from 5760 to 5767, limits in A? 2.17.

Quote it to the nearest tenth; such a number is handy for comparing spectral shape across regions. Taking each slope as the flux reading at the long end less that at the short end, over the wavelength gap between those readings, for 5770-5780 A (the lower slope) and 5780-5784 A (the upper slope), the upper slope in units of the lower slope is -0.9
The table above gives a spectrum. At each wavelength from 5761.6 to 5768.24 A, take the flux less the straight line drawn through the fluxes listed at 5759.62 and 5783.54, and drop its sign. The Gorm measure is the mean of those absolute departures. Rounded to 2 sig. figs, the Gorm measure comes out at 6.1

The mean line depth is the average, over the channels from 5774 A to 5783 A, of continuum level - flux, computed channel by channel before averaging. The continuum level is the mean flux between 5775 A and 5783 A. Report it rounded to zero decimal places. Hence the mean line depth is 0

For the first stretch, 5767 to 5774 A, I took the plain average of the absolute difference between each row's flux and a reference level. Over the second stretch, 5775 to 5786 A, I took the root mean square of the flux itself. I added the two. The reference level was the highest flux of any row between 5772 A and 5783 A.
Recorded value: 120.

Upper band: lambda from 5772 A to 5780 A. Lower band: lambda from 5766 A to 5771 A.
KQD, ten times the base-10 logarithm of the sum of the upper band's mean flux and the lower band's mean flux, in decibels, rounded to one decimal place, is 23.9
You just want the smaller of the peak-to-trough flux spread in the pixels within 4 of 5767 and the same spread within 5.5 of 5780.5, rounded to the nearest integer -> 13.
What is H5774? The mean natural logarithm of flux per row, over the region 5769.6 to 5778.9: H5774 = 4.81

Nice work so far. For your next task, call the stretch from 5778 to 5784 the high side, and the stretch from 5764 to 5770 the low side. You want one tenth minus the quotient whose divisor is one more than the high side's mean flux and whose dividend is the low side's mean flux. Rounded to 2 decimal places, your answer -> -0.98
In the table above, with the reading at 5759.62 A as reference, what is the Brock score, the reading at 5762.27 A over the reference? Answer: 0.966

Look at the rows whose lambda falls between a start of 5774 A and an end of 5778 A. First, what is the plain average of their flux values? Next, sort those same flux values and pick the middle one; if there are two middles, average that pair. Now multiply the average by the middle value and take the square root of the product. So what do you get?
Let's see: 123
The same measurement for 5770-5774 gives 122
